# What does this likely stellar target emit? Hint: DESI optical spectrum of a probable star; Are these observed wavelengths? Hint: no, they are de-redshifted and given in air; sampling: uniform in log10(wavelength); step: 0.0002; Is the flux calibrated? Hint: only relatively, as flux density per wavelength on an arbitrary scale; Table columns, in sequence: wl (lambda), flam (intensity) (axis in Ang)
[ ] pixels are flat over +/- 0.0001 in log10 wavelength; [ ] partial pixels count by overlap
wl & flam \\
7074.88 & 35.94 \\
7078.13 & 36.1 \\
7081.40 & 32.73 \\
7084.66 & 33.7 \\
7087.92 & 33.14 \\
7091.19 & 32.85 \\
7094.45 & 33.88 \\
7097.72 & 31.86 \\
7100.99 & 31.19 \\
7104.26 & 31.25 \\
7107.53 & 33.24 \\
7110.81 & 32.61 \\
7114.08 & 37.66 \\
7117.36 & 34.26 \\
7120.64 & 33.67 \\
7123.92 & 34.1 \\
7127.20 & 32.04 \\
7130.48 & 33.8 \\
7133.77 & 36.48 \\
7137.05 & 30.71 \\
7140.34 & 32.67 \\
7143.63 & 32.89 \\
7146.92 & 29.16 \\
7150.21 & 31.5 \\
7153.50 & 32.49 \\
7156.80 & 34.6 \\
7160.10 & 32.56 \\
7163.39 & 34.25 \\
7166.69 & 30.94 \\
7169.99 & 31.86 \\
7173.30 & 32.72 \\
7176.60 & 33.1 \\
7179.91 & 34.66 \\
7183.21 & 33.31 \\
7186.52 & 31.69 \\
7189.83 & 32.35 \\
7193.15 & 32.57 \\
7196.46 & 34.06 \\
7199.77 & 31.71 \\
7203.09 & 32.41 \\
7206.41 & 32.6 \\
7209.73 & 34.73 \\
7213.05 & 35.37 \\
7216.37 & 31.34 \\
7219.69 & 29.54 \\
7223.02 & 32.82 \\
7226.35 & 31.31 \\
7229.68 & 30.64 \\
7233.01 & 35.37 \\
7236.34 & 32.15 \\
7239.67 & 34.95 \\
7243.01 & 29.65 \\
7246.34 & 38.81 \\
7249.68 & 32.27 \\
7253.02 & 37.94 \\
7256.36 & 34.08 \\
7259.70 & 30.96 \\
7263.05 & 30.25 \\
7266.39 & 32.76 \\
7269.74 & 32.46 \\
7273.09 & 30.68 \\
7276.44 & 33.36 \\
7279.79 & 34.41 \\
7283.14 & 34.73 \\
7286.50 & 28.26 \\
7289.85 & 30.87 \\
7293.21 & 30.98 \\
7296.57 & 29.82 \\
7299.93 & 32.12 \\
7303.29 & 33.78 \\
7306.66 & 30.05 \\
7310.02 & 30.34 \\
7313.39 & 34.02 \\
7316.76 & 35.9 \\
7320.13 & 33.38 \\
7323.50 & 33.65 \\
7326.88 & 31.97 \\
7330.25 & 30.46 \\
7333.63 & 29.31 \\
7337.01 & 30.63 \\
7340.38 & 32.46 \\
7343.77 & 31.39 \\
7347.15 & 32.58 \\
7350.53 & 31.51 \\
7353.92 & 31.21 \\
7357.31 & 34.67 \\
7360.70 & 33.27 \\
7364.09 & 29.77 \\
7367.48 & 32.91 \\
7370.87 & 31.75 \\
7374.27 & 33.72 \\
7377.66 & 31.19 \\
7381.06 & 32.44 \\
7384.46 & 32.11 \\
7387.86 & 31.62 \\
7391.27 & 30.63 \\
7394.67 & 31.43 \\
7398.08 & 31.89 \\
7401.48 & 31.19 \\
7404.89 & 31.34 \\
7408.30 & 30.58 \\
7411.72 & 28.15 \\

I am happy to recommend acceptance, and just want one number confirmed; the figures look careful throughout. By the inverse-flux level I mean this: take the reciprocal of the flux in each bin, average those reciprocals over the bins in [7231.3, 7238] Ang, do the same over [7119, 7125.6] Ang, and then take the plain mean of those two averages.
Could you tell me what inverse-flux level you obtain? 0.0296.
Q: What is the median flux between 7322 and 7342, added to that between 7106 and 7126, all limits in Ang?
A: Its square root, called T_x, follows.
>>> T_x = 8.07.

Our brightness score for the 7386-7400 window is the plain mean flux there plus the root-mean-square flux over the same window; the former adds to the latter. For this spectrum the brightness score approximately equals 62.8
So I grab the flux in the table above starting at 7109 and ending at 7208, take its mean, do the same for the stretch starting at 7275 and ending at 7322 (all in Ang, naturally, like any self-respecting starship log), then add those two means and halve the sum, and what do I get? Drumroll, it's 32.6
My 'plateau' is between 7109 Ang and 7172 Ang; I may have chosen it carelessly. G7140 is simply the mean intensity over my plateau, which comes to 33.1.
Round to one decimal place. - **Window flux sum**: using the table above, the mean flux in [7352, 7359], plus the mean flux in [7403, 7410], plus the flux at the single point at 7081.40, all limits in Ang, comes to 96.6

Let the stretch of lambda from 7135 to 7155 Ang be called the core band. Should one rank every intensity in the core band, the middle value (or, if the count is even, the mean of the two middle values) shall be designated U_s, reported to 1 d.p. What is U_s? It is 32.0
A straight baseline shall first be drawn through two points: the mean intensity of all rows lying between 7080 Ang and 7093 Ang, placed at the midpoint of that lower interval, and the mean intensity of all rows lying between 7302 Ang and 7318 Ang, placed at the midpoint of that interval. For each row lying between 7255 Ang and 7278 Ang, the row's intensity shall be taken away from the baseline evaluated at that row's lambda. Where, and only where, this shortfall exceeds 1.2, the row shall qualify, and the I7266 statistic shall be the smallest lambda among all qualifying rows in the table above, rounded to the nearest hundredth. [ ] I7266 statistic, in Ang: 7259.70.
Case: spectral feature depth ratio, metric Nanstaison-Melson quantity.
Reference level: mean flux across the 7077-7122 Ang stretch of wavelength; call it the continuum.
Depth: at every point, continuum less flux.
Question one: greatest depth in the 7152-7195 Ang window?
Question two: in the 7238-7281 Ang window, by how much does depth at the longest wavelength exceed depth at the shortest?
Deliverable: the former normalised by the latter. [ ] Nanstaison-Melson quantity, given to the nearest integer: 5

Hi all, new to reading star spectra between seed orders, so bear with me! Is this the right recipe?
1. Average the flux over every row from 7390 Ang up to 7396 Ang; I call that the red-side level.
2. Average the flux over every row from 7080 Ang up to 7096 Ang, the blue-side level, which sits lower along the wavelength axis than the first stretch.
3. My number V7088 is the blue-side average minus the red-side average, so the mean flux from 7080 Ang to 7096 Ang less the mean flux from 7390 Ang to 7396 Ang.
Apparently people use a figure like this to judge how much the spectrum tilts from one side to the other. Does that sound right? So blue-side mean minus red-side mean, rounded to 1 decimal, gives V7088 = 2.2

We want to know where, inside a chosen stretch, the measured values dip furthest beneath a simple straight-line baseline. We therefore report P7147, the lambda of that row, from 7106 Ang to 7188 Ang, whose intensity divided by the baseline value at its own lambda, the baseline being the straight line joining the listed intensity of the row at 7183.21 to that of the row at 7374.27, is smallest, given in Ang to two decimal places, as 7146.92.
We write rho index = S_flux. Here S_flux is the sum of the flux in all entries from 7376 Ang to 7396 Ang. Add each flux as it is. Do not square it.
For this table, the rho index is 189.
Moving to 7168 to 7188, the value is 197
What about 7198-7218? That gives 198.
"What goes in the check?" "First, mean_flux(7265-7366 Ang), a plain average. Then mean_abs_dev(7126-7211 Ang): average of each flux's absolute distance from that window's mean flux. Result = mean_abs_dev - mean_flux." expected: -30.9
